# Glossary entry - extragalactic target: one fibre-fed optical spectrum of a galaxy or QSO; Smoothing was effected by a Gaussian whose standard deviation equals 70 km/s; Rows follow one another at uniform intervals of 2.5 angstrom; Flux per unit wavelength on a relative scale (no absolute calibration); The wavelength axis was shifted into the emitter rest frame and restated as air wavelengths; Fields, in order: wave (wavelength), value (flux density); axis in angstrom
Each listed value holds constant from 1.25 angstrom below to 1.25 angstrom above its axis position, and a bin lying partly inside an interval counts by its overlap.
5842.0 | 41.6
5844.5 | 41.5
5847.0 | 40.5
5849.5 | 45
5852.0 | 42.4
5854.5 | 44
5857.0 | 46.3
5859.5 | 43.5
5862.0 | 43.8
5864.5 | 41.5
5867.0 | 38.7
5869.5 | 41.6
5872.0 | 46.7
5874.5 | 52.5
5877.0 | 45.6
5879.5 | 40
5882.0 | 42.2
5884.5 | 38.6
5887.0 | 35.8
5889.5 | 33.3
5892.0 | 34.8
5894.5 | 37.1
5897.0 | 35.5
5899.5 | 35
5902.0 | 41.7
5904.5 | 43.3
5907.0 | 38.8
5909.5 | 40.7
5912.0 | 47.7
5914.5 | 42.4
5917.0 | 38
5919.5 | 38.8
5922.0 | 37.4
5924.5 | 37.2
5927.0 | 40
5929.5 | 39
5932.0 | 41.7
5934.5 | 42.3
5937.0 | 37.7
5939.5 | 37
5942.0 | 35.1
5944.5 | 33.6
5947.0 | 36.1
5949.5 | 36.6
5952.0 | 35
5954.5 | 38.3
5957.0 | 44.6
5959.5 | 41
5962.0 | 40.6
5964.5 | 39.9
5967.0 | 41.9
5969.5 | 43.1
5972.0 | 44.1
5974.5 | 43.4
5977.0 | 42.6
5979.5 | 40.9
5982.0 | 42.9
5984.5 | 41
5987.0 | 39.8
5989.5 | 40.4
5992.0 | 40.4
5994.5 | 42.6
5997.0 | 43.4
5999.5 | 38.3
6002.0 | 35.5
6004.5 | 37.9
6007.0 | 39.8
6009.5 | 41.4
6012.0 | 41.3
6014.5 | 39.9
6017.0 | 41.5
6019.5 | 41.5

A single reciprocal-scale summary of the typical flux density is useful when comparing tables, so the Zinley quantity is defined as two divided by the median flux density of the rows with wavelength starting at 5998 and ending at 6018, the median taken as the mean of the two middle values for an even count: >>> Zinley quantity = 0.0502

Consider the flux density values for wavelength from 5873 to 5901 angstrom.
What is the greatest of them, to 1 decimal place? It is 52.5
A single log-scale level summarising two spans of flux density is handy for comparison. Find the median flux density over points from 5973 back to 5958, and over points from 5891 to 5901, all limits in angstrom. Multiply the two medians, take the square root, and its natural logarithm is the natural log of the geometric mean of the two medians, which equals 3.643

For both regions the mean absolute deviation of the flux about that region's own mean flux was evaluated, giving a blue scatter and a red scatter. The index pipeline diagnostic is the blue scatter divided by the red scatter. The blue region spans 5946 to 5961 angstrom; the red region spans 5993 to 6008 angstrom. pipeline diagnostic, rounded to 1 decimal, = 1.2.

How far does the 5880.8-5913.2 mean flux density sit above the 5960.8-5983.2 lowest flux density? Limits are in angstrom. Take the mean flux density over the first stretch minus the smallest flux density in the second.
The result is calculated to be -1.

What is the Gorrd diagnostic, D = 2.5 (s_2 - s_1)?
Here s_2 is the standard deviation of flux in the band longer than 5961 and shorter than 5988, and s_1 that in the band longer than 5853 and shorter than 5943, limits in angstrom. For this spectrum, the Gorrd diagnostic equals -6.8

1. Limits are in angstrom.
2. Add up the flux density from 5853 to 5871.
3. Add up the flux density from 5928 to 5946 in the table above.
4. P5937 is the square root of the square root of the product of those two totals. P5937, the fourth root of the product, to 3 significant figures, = 16.8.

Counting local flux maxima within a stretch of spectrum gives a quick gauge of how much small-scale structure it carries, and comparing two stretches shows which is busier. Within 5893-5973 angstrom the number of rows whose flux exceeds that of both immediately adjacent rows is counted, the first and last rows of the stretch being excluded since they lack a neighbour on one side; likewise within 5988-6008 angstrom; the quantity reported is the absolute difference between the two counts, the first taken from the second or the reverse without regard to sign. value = 6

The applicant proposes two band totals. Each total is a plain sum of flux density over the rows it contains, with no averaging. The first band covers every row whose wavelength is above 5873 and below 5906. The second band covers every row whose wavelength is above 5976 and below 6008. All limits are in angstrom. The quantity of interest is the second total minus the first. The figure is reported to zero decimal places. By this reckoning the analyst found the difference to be 10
